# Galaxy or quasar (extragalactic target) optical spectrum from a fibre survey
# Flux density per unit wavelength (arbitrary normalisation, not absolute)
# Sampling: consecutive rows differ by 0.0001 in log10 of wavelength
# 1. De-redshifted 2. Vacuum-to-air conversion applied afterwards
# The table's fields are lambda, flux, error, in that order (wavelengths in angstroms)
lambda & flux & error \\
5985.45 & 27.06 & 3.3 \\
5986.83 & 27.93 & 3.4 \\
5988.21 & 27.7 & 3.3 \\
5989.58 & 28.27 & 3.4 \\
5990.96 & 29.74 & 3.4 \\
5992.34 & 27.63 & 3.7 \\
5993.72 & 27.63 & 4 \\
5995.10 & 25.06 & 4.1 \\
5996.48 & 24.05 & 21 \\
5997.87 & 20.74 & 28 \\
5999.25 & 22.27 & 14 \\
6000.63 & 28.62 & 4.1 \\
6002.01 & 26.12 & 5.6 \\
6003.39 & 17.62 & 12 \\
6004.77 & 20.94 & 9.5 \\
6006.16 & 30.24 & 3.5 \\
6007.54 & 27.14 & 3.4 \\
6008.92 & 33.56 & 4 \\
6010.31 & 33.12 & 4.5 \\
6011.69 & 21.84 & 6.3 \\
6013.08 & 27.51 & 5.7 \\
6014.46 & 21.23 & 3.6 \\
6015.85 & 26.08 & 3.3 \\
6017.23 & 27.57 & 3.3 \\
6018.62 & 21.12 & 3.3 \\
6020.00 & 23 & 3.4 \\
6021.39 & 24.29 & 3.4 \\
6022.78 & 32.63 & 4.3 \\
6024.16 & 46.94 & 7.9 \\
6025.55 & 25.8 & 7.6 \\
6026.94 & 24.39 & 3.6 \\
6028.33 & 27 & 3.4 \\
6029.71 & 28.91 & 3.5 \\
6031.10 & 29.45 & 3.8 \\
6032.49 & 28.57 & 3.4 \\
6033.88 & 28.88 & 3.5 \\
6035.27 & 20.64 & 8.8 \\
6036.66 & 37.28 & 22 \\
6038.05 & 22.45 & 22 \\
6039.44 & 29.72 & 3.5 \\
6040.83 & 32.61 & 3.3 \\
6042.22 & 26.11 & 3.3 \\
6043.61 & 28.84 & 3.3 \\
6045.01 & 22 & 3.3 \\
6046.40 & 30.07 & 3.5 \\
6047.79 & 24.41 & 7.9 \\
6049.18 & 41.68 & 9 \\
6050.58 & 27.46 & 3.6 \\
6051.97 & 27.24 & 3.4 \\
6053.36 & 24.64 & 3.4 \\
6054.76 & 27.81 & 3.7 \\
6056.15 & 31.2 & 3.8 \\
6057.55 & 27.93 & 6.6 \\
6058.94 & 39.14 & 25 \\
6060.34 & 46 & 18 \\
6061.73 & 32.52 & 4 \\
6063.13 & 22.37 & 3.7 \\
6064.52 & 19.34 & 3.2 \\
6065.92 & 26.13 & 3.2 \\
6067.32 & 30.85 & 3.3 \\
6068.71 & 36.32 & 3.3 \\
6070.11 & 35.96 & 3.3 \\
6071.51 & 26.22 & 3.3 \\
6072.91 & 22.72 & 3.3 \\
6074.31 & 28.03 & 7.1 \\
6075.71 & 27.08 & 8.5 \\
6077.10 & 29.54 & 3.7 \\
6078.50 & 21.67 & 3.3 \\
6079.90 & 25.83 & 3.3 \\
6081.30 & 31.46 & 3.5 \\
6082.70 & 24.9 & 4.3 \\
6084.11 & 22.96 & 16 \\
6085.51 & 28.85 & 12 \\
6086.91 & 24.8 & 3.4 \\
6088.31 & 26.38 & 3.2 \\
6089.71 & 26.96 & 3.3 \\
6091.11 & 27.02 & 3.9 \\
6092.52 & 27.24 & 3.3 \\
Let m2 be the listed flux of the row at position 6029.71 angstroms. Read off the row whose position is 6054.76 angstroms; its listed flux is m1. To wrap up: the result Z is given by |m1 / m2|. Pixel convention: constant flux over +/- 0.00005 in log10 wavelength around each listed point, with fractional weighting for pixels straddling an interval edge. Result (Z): 0.96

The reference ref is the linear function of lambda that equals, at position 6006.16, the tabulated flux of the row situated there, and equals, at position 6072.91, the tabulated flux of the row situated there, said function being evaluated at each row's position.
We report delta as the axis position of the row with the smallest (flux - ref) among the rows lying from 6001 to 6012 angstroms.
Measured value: 6003.39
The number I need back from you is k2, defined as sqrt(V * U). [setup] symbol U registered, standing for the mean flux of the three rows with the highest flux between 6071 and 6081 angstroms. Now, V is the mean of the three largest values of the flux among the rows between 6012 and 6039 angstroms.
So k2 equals 33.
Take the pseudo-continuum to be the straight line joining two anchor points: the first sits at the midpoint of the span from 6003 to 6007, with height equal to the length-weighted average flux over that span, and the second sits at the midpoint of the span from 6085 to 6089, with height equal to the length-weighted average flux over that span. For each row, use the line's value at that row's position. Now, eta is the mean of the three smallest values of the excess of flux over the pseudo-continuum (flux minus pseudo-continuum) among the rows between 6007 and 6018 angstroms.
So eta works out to -1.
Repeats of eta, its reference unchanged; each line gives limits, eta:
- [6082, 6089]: -2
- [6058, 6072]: -3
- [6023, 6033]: 1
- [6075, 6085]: -3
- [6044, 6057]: -1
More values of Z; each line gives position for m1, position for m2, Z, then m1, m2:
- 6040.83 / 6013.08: 1.19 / 32.61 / 27.51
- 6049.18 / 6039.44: 1.40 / 41.68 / 29.72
